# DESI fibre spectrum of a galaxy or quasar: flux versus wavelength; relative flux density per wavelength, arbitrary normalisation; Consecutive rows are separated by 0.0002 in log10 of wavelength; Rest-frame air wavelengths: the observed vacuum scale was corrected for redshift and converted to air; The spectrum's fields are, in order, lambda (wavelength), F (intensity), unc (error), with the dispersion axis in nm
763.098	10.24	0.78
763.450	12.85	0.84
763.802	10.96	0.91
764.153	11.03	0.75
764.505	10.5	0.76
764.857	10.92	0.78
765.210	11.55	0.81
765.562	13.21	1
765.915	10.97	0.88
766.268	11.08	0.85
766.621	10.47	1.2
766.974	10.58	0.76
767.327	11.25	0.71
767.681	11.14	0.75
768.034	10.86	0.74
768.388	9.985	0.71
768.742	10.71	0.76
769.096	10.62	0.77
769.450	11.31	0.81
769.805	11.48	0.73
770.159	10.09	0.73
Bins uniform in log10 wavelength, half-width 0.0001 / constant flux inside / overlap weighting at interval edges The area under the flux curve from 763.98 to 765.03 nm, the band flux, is 11.4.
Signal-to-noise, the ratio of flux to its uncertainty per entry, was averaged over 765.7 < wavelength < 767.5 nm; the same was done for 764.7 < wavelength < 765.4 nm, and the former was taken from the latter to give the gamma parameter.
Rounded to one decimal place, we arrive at 1.3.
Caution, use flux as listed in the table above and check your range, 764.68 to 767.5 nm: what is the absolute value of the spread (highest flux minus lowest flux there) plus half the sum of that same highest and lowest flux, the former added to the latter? 14.6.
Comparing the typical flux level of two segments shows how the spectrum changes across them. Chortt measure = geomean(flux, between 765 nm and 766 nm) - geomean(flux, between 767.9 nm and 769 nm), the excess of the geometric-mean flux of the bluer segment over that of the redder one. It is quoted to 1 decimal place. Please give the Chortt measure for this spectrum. 1.4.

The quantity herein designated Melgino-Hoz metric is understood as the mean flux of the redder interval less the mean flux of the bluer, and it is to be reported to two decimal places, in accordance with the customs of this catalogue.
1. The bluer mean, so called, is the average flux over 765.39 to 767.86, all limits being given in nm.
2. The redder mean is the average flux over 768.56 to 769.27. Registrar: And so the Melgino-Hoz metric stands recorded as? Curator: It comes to -0.58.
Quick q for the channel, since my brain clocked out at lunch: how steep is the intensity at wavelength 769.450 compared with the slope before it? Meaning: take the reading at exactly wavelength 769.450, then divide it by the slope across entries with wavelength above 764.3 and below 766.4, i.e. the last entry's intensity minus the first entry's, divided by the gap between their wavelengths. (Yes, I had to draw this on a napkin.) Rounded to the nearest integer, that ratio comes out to 34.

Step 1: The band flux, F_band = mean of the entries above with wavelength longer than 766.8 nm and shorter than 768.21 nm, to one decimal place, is 11.0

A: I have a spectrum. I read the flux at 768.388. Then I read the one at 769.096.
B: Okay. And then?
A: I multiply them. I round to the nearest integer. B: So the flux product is 106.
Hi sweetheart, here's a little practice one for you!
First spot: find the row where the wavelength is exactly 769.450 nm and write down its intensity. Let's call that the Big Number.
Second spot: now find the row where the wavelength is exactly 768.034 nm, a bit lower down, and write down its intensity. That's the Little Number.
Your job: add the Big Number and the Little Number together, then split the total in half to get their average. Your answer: 11.1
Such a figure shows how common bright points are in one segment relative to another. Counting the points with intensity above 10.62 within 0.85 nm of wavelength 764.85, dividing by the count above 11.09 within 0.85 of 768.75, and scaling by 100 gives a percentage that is 400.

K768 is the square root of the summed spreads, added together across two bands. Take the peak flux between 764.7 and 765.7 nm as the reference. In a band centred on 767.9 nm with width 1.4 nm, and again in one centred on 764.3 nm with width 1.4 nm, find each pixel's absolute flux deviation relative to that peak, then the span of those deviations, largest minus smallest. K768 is 1.3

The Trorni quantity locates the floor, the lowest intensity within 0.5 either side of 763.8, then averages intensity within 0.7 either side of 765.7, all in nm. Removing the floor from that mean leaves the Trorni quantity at 0.74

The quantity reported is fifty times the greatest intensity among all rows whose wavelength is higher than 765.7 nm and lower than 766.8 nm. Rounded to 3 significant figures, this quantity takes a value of 554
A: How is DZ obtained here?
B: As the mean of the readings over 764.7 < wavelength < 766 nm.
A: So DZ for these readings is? 11.7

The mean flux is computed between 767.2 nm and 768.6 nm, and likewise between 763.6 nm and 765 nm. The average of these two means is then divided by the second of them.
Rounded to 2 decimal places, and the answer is 1.00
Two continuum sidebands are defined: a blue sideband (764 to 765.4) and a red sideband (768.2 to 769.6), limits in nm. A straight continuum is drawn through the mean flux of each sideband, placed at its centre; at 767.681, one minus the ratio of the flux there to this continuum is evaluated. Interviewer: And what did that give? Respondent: -0.036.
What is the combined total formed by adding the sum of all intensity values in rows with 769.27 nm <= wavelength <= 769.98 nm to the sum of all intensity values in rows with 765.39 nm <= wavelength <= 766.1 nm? 47.0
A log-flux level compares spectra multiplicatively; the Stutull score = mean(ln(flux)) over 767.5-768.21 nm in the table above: 2.40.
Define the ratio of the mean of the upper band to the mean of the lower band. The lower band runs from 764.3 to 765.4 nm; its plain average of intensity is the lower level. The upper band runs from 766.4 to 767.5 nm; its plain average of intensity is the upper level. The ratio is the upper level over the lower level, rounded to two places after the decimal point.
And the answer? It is 0.98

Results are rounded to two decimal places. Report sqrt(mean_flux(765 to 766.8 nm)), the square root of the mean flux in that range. 3.38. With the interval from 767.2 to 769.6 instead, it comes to 3.29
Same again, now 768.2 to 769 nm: 3.22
